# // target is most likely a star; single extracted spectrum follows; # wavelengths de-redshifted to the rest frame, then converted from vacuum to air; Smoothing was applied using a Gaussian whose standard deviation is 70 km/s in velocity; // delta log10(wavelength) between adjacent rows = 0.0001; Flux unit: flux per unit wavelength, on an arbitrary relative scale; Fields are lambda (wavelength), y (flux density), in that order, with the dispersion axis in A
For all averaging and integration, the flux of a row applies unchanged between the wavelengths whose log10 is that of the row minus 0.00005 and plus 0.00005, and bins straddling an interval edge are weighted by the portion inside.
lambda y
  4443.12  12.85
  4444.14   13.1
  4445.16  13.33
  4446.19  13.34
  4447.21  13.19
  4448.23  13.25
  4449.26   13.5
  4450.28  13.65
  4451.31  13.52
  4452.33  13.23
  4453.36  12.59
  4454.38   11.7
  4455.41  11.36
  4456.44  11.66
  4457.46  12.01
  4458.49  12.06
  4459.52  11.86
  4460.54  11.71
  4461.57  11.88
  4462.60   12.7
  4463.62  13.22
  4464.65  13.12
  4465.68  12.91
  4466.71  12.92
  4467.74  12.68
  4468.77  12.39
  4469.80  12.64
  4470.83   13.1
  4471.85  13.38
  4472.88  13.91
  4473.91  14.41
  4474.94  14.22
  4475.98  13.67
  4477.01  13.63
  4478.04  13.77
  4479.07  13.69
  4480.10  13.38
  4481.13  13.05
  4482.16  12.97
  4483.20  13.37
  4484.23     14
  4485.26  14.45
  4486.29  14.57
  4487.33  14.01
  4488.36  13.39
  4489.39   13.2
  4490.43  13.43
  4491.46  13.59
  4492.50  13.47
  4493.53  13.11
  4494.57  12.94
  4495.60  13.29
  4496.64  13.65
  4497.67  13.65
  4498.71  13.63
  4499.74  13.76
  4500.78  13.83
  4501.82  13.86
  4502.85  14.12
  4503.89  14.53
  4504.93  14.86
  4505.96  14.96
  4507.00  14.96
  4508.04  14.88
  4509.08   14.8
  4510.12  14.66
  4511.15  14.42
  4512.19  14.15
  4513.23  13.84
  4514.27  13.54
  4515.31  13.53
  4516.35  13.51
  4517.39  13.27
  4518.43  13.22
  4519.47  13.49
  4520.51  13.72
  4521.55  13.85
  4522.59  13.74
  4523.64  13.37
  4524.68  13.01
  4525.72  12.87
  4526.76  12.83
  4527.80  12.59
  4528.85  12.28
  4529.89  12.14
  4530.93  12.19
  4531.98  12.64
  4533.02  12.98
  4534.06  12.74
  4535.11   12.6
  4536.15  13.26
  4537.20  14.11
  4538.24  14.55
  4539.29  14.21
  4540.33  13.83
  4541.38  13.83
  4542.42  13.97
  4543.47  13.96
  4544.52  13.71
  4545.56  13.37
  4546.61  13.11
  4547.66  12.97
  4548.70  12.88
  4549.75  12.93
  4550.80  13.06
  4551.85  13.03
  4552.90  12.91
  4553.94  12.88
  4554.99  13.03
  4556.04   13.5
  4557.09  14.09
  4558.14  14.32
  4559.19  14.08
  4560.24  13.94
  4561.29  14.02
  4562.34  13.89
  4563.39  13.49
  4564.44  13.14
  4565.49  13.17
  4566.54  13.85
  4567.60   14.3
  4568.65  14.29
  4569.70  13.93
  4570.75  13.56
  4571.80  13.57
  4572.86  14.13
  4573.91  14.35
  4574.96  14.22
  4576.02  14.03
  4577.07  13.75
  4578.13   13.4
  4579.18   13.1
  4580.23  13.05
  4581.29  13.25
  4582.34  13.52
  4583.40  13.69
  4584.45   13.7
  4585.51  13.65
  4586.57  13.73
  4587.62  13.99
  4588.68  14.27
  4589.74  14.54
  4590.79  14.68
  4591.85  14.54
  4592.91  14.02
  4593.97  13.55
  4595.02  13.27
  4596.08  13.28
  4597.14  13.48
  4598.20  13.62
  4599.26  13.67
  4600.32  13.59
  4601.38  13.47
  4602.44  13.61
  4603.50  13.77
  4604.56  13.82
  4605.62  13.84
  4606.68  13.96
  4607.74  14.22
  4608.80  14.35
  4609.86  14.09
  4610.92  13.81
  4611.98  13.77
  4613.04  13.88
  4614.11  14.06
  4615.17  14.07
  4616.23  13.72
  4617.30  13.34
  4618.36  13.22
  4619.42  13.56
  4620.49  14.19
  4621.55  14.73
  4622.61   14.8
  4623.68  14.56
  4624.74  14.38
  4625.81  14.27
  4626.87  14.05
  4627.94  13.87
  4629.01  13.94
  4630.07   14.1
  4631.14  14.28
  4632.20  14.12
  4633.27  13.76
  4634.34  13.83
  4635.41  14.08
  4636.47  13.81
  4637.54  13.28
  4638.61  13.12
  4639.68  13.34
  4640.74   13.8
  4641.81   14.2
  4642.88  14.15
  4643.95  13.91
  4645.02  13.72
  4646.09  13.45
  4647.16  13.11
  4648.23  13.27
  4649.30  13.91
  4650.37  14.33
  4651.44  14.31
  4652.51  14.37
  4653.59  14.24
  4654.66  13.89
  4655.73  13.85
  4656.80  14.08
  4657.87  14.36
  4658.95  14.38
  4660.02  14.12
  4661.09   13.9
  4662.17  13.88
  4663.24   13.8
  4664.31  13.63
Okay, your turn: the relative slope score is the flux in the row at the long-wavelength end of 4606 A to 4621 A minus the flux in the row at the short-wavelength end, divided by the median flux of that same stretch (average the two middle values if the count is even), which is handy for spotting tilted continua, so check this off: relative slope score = 0.02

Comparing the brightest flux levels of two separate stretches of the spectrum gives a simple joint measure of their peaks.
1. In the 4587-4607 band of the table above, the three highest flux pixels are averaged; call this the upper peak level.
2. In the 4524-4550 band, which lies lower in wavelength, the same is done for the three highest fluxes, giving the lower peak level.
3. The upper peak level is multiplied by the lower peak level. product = 208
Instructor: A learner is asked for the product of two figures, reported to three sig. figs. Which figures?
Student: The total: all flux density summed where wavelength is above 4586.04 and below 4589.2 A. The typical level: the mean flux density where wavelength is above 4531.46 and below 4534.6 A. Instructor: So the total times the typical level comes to 537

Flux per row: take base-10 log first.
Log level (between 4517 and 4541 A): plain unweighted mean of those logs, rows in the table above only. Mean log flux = 1.12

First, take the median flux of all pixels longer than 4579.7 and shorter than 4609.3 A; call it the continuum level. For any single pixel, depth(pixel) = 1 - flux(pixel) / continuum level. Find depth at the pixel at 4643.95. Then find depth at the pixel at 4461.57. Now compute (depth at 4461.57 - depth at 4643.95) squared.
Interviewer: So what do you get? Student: 0.022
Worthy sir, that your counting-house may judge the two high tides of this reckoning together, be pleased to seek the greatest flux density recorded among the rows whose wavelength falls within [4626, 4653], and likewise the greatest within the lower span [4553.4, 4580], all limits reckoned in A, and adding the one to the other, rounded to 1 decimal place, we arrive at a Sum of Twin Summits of 28.7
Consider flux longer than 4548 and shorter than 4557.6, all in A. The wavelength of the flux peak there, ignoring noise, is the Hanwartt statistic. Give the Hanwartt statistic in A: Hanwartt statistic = 4557.09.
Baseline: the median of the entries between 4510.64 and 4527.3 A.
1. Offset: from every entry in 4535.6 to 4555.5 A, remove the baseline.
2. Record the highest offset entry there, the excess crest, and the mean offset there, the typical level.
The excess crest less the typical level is 1.1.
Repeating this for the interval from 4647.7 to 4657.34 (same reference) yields 0.3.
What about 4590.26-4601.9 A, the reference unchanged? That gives 0.9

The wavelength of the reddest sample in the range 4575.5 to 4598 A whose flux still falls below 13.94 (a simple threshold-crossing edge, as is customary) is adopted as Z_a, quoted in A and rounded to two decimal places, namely 4597.14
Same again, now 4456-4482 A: 4481.13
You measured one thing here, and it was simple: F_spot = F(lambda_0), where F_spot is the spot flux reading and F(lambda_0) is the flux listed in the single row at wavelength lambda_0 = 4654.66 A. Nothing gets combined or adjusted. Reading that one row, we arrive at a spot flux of 13.89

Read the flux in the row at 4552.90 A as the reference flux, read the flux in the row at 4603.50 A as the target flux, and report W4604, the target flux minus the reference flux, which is 0.9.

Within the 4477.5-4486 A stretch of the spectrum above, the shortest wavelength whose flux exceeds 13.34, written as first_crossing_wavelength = 4478.04 A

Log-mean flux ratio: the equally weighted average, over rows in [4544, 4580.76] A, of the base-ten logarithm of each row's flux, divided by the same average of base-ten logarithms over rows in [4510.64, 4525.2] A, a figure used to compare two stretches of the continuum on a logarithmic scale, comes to 0.999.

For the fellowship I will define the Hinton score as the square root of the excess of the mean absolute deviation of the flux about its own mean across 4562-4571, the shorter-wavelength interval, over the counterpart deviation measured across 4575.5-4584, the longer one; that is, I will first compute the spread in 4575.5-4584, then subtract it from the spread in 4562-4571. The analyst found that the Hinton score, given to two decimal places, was 0.28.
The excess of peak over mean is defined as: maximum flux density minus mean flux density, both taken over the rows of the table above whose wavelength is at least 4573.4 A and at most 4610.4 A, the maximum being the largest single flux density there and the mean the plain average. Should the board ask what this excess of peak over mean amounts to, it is 0.878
